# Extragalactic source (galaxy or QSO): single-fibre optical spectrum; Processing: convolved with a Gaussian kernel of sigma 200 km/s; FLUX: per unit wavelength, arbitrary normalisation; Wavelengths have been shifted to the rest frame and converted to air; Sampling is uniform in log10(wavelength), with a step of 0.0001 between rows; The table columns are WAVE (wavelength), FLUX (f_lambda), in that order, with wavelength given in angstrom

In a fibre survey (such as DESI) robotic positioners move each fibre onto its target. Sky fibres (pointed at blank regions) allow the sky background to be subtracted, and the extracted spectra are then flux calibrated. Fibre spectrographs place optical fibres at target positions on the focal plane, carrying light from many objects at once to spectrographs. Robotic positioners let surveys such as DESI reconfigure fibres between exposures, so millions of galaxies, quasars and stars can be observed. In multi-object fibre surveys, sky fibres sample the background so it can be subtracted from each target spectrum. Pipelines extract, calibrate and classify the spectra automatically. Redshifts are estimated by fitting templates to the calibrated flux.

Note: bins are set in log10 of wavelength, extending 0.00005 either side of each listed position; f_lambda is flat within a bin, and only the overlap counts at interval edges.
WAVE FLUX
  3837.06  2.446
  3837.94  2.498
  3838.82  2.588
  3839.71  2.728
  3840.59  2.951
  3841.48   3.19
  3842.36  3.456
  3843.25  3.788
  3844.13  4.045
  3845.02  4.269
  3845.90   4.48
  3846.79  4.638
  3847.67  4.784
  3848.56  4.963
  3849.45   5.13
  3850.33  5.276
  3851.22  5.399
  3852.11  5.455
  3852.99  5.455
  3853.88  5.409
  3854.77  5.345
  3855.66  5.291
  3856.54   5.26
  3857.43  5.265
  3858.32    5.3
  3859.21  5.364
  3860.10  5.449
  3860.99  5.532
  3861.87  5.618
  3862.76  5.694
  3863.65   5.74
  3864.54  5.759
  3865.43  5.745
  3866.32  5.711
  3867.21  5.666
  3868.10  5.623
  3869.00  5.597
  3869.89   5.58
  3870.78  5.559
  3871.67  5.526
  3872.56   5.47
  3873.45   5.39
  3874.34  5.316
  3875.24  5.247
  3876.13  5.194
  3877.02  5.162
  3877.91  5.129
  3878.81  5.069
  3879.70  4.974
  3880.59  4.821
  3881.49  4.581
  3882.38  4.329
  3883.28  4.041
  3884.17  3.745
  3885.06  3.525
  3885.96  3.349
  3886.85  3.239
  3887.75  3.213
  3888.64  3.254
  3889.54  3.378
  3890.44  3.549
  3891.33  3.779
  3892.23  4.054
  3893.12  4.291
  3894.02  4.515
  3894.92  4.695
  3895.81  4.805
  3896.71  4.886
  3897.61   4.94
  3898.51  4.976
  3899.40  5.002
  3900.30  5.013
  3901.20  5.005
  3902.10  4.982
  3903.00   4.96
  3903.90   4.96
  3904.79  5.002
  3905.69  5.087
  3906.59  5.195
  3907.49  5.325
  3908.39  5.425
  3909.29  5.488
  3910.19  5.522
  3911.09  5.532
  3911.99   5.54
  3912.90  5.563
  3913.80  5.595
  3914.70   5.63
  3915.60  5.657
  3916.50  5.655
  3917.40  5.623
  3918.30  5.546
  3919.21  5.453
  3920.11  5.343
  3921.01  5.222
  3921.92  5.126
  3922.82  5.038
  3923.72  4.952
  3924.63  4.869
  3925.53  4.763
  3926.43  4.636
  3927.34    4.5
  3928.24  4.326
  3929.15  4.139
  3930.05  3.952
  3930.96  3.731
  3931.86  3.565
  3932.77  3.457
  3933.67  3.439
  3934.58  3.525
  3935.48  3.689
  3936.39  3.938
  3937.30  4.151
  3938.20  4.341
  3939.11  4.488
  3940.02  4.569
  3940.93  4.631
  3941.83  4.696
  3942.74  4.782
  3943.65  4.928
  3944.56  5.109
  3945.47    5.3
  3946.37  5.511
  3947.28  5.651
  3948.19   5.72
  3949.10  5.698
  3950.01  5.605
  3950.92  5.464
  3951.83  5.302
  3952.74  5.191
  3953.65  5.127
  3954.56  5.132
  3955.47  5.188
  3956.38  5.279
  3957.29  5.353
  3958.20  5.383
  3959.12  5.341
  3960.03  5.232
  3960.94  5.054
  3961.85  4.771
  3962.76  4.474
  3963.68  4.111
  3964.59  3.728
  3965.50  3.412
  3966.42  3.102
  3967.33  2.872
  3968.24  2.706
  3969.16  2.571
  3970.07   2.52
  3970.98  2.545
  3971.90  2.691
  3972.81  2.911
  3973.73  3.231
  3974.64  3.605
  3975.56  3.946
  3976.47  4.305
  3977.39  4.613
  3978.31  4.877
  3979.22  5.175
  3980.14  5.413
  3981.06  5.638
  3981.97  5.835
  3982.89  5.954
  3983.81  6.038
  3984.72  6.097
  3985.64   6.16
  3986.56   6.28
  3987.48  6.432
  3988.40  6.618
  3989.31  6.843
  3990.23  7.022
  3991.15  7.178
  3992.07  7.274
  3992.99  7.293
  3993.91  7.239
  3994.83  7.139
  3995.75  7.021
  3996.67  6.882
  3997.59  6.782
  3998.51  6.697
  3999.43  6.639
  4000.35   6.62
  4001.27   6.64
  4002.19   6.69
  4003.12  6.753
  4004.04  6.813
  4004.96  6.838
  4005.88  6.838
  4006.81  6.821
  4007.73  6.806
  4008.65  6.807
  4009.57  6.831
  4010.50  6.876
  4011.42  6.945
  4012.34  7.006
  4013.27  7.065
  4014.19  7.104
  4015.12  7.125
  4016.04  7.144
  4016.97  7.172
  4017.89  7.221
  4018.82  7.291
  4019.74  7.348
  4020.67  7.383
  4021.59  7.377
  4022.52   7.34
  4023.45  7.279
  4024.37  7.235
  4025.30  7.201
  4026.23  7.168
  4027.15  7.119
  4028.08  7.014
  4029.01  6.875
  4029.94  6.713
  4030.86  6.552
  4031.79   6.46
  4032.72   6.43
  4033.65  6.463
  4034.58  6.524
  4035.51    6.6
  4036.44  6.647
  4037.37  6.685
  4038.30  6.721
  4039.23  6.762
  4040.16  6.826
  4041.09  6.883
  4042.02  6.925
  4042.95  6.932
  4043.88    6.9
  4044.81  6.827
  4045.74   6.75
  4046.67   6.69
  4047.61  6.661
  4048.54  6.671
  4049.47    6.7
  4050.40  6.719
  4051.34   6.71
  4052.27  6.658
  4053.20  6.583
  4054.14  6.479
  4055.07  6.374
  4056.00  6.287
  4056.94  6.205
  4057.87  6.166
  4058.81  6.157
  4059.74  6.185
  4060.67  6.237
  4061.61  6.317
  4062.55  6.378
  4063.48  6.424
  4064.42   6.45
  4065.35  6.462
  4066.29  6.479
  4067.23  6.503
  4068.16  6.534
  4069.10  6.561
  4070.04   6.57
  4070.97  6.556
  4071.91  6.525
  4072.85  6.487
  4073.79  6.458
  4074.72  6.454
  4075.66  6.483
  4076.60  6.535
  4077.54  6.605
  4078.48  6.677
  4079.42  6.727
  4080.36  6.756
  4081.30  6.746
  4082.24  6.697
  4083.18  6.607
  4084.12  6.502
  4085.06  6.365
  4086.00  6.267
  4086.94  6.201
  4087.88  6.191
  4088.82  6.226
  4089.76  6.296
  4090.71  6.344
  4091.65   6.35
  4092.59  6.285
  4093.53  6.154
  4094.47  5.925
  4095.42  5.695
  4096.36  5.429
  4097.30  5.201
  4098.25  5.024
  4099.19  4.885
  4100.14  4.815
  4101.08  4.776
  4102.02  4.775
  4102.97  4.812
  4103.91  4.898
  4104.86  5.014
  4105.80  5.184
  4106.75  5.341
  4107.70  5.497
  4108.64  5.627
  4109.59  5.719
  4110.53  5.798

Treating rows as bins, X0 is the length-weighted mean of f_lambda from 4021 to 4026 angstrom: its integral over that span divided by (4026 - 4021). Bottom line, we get 7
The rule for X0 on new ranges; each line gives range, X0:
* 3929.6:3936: 4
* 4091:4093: 6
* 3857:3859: 5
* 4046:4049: 7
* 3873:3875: 5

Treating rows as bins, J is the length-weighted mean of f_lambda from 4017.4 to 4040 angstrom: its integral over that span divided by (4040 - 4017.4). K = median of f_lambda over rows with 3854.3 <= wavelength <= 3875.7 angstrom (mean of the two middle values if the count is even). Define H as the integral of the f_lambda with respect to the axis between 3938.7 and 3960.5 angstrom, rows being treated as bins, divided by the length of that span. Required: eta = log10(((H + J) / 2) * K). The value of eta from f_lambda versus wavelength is 1.53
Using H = 5.2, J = 6.9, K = 5.5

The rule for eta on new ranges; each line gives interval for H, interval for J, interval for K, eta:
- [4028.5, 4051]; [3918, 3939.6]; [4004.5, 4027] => 1.60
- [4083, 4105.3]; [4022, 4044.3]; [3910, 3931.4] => 1.52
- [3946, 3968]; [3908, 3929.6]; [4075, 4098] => 1.51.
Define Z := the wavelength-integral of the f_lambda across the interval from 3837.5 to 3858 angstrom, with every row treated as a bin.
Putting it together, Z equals 91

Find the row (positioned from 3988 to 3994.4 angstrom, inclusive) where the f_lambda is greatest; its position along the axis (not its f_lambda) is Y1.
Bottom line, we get 3992.99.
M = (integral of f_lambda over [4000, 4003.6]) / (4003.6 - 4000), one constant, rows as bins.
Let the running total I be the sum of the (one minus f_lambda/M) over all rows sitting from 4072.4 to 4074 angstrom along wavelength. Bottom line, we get 0.1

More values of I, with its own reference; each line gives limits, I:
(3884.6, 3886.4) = 1.0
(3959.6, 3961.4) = 0.5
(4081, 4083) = 0.0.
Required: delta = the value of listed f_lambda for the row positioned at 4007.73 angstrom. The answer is 6.806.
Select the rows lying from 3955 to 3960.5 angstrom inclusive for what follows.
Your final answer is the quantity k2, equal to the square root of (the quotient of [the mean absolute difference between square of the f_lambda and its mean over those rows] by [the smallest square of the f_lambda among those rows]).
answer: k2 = 0.16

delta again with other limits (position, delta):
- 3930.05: 3.952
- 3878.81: 5.069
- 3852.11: 5.455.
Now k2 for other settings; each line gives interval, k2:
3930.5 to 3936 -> 0.24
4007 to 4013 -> 0.14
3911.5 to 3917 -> 0.12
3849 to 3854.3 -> 0.20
